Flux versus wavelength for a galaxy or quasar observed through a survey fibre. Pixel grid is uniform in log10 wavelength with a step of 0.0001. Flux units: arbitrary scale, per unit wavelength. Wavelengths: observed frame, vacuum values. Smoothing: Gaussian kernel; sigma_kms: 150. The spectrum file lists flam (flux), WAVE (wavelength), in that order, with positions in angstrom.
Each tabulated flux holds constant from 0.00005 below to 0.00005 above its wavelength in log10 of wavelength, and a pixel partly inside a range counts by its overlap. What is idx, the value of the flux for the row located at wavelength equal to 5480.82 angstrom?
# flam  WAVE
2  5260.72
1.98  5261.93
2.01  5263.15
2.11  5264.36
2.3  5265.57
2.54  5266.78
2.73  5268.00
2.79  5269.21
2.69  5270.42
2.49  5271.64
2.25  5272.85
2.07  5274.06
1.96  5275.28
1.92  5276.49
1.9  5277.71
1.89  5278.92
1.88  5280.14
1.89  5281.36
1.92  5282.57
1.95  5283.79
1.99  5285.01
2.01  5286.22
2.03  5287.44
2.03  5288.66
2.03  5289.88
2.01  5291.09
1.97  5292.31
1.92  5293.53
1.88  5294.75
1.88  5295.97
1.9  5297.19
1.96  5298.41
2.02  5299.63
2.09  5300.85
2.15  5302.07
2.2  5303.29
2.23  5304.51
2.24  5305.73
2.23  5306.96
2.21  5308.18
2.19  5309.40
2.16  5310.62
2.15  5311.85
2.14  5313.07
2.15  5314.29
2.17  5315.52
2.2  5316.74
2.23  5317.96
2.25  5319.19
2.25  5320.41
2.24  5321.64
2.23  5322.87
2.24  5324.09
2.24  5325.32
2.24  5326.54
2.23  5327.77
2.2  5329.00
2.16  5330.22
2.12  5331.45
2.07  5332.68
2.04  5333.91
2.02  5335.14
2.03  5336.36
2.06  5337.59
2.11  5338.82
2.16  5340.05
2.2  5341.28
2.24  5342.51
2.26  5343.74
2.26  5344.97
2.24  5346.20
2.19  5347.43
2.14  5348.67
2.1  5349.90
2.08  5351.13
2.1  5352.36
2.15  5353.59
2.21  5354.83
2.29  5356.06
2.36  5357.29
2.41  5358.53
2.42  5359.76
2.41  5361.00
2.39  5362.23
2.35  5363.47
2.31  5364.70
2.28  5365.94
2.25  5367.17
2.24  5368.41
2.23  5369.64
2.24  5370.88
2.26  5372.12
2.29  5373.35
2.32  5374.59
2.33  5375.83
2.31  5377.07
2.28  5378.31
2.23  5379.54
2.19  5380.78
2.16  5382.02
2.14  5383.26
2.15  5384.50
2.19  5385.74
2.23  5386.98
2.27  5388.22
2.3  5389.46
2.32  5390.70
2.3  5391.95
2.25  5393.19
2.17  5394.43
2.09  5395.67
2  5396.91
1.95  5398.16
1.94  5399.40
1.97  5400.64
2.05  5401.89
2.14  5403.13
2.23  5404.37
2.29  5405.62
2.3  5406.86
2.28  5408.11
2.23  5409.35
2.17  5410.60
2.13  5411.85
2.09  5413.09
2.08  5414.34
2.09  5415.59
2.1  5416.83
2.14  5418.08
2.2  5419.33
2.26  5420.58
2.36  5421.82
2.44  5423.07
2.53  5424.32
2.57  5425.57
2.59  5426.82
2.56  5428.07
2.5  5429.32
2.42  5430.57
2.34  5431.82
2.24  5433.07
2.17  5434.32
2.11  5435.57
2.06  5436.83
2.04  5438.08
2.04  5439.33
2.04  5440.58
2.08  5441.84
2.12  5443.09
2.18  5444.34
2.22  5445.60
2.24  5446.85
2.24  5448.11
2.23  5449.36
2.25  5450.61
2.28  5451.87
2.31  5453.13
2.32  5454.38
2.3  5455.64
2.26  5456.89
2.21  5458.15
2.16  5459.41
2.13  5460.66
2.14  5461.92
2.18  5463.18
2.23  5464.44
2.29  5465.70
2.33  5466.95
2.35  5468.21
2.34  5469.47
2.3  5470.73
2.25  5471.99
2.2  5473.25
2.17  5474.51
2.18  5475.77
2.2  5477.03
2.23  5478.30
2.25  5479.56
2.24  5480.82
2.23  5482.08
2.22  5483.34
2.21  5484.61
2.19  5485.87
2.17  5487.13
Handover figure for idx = 2.24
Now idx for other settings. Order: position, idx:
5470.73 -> 2.3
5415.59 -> 2.09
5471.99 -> 2.25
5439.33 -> 2.04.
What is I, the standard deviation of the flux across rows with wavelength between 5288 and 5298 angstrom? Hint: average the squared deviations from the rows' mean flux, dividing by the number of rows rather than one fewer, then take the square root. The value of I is 0.06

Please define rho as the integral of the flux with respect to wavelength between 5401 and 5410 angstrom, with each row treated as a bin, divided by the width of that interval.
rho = 2.21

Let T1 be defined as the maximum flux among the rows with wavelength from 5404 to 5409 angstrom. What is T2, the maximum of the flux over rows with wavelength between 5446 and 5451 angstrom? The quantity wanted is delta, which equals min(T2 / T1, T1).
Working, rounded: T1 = 2.3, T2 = 2.25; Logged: 0.98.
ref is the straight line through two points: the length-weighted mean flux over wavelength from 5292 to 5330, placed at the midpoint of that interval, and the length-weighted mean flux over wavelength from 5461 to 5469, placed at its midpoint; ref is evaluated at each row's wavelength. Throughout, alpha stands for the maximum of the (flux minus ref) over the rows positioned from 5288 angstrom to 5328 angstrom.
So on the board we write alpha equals 0.10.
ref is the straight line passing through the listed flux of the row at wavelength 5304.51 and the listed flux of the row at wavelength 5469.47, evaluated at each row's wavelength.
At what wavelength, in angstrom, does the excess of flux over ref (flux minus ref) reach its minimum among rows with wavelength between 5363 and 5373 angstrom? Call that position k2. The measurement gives 5369.64 angstrom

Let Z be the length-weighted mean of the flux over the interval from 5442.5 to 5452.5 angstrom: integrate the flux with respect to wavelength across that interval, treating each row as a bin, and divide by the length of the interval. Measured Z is 2.22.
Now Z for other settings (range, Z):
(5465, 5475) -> 2.28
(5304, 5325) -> 2.21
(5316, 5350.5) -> 2.18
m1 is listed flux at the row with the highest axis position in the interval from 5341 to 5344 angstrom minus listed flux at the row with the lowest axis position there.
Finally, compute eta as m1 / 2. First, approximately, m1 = 0.06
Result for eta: 0.030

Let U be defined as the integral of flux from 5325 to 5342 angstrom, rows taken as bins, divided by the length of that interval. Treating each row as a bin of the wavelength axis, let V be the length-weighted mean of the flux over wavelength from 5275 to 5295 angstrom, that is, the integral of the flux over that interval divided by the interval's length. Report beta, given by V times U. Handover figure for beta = 4.17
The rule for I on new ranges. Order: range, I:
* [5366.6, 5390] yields 0.06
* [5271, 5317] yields 0.14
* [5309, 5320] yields 0.04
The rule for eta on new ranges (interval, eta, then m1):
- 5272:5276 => -0.145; -0.29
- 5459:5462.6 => -0.010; -0.02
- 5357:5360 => 0.030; 0.06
